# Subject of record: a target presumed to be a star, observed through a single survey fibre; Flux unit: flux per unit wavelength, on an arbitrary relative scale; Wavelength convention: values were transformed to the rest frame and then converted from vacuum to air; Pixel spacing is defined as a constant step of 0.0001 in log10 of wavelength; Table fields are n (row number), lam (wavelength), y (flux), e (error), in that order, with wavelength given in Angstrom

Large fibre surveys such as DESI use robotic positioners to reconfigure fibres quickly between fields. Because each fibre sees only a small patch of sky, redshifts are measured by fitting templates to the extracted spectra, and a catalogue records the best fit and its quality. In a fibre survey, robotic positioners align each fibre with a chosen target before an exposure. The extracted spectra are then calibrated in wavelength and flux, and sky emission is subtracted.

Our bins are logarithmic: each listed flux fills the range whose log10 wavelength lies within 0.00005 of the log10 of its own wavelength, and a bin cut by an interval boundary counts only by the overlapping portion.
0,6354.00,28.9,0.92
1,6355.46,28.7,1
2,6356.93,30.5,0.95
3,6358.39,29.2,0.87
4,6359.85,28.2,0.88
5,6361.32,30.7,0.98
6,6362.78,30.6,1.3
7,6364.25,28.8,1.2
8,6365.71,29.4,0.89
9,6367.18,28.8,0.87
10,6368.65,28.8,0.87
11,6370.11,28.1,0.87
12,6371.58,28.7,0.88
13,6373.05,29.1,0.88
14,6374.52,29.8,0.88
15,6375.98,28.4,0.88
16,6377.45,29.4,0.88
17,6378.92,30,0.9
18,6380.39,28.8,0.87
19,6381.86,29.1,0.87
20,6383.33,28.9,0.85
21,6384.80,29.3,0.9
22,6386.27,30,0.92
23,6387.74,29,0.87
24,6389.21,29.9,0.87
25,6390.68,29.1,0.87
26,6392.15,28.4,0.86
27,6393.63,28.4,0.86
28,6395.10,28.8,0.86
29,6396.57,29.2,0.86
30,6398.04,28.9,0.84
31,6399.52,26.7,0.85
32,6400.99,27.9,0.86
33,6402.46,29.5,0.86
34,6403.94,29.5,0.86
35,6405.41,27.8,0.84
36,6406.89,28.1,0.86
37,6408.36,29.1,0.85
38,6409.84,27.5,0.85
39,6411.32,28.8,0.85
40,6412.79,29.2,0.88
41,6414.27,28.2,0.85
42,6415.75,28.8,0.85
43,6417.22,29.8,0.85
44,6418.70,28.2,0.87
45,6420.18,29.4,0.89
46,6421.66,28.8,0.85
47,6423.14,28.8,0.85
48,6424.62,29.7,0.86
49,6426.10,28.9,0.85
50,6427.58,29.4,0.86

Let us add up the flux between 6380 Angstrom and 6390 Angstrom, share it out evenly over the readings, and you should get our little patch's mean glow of 29.3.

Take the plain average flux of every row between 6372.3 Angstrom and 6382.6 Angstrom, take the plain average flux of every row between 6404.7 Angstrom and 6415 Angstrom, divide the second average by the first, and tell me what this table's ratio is 0.97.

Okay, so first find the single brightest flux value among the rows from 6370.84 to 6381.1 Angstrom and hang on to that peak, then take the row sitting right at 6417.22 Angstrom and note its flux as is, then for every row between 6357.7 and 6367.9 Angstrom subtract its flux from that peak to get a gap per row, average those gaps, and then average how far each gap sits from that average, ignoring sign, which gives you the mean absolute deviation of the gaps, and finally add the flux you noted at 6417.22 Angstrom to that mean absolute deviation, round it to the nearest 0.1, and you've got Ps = 30.5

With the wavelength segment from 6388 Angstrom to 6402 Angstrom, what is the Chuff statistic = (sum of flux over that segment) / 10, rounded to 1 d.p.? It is 25.7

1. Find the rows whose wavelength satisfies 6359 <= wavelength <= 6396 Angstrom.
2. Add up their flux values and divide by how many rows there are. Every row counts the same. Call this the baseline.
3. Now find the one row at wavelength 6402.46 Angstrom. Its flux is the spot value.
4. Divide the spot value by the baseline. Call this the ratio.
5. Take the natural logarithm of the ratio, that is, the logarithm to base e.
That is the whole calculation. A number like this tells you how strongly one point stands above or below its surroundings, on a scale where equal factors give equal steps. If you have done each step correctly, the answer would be 0.012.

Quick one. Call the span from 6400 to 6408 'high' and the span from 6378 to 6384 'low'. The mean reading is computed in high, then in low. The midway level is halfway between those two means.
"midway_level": 28.9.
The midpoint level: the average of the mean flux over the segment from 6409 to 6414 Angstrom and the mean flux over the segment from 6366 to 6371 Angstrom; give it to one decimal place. 28.5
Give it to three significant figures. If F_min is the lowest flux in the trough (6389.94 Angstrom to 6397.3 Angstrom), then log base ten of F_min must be 1.45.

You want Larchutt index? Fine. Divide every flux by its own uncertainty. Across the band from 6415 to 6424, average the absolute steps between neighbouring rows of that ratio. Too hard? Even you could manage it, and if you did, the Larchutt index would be 1.1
